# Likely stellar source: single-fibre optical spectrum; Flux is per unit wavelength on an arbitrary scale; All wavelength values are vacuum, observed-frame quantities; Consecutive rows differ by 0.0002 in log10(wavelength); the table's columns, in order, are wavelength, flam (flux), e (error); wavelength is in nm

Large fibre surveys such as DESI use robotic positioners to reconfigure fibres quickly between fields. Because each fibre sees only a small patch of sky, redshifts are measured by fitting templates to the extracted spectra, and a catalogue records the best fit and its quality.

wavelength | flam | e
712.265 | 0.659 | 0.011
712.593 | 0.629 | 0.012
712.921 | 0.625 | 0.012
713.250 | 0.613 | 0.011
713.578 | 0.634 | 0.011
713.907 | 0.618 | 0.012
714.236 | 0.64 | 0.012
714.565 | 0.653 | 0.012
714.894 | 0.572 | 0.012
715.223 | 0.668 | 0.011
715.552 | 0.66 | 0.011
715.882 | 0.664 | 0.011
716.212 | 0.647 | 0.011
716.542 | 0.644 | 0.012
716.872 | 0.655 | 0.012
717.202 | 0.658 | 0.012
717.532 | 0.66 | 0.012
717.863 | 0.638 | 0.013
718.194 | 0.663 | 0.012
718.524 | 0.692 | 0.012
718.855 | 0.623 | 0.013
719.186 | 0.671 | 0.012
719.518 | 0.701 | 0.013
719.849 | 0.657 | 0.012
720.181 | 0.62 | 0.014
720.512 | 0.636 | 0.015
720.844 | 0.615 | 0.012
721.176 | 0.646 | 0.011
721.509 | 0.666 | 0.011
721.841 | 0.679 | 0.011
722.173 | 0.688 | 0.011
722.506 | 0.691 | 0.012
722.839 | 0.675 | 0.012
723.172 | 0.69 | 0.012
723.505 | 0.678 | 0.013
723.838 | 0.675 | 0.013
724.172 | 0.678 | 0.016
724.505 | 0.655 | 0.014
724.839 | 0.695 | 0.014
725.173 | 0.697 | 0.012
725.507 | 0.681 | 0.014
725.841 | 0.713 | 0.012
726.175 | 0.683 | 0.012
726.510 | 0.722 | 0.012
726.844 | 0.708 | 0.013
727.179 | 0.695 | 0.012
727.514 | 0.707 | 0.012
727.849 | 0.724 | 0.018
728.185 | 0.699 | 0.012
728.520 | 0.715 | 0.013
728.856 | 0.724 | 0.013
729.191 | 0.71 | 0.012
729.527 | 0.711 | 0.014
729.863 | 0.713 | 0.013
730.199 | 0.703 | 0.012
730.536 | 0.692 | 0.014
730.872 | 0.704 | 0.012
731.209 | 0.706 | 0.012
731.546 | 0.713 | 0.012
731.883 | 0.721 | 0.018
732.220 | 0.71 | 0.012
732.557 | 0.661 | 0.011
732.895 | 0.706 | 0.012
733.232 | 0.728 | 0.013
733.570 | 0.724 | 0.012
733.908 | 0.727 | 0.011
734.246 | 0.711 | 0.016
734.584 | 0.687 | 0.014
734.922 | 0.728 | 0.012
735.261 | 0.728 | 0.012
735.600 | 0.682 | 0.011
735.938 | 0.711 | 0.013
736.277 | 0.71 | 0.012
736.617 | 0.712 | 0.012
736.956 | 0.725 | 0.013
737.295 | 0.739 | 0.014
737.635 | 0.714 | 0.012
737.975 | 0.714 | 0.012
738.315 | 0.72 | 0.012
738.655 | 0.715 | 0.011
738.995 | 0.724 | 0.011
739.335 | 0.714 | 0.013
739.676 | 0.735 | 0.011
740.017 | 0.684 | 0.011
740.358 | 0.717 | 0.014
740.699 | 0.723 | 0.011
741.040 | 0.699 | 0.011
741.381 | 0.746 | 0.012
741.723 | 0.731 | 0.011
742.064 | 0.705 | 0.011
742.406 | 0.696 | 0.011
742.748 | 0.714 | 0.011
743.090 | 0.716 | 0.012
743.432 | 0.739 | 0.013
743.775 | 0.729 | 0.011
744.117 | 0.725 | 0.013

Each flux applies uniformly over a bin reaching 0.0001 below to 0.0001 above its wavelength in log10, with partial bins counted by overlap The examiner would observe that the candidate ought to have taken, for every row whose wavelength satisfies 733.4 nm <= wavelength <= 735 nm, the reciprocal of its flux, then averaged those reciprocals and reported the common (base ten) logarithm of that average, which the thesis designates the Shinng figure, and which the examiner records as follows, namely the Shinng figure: 0.146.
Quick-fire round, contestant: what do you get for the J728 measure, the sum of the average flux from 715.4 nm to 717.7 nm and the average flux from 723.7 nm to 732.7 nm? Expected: 1.36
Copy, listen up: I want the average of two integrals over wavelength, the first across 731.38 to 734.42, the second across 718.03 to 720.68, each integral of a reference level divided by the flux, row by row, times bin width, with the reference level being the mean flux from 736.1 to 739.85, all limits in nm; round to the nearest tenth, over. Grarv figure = 3.0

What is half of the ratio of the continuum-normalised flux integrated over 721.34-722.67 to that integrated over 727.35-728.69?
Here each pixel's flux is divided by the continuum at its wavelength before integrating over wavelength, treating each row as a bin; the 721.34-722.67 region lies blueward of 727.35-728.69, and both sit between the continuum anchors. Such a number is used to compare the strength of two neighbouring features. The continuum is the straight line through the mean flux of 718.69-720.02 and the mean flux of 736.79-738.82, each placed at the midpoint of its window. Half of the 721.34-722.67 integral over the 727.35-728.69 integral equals 0.49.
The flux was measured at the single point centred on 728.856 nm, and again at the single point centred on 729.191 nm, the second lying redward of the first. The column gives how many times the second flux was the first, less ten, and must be -9.02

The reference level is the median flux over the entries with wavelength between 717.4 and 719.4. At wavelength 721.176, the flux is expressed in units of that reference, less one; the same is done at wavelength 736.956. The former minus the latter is -0.119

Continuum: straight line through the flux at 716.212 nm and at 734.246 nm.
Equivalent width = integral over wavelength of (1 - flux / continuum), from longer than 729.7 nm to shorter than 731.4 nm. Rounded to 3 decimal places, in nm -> -0.014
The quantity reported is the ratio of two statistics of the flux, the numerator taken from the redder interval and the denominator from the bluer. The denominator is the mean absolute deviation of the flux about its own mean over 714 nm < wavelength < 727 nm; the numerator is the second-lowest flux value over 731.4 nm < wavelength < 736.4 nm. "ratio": 30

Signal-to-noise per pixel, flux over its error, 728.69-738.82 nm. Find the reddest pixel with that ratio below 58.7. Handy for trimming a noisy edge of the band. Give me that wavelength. 737.295 nm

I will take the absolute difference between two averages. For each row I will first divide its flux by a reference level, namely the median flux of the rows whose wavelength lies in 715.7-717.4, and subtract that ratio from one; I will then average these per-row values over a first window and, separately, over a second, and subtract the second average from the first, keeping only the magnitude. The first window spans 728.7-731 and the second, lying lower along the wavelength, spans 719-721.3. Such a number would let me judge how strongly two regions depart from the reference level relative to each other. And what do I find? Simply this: 0.09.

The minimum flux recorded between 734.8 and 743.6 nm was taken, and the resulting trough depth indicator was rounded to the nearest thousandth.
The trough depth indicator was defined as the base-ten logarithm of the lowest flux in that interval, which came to -0.166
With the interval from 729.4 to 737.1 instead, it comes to -0.180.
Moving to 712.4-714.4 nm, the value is -0.213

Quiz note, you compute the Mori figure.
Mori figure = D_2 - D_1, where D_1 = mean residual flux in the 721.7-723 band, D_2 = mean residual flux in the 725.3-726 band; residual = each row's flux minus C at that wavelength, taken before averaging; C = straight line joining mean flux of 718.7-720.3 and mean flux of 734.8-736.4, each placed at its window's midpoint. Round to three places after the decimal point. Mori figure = 0.002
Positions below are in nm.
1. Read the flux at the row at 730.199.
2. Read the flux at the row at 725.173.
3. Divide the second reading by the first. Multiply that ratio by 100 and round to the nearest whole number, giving 99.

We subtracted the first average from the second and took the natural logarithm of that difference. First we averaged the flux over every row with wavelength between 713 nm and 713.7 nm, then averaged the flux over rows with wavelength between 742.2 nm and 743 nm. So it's -2.5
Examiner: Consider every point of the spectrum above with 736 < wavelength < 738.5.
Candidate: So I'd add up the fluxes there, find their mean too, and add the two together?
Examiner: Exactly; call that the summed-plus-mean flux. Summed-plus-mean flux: 5.75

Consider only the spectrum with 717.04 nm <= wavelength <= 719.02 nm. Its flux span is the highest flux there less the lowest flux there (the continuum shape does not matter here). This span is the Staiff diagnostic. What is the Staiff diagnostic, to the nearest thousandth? 0.069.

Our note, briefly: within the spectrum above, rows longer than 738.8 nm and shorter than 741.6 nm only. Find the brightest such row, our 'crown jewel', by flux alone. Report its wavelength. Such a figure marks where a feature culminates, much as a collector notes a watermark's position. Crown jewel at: 741.381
